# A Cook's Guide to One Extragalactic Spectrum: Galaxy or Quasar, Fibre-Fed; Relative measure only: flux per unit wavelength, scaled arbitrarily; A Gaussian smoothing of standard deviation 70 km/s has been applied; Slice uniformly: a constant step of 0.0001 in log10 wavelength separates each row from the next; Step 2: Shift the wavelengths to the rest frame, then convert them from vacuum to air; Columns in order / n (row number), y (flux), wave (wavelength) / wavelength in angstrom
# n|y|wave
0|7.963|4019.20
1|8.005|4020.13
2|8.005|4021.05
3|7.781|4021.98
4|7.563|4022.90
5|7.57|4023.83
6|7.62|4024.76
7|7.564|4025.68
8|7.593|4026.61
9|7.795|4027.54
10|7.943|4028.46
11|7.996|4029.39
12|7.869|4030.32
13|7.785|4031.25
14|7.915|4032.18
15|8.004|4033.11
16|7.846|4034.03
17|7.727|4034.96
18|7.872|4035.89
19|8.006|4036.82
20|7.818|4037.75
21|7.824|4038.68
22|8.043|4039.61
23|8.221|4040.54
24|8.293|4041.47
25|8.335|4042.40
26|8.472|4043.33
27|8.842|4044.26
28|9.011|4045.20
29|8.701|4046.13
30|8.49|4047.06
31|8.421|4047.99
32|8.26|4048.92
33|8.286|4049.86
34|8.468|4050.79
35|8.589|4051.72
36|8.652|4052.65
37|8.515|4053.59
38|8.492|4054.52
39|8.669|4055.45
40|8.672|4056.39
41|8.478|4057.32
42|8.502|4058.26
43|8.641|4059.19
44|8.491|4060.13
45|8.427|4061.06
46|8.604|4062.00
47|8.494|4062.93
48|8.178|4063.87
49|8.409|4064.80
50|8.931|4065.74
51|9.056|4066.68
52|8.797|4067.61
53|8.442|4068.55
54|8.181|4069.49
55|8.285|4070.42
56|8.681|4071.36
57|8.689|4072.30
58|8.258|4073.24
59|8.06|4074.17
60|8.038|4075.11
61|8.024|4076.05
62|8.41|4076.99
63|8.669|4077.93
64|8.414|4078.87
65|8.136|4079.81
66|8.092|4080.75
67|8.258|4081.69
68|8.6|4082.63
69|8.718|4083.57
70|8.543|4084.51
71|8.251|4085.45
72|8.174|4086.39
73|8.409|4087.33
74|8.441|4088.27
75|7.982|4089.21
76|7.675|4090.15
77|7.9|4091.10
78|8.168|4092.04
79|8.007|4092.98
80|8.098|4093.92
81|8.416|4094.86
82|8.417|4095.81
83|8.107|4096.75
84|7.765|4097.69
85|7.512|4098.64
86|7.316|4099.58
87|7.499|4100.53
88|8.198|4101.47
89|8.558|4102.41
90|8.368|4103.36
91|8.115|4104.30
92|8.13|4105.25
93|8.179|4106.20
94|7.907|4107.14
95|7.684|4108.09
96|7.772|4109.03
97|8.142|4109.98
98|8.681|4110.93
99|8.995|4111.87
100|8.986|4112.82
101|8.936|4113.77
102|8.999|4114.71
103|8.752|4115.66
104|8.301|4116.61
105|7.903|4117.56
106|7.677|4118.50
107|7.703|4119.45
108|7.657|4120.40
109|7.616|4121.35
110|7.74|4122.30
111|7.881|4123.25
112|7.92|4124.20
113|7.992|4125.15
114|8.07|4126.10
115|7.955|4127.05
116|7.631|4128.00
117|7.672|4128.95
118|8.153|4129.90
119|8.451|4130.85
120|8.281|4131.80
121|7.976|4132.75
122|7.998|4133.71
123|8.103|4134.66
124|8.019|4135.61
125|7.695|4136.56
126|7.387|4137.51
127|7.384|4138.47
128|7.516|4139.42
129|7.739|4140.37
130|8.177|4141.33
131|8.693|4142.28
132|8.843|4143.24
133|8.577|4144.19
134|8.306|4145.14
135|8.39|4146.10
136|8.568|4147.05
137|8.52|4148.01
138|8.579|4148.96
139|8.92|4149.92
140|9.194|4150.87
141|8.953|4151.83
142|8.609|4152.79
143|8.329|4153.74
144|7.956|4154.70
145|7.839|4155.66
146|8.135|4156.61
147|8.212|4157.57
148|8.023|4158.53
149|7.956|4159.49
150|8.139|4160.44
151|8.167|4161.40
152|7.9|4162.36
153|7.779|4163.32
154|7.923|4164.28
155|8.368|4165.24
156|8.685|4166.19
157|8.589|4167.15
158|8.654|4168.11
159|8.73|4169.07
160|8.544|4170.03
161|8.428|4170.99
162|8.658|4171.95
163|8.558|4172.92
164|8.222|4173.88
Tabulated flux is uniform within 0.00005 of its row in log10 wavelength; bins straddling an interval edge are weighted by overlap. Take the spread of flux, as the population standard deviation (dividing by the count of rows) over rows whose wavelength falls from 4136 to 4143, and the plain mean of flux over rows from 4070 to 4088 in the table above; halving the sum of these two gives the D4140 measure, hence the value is 4.40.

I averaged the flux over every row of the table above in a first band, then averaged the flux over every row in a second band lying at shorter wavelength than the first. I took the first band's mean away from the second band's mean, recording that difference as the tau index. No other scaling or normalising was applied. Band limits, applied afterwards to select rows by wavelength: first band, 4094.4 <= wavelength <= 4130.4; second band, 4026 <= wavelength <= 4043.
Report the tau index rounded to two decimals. -0.15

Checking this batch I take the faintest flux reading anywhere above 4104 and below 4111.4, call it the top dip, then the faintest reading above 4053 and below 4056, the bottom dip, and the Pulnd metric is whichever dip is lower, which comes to 7.68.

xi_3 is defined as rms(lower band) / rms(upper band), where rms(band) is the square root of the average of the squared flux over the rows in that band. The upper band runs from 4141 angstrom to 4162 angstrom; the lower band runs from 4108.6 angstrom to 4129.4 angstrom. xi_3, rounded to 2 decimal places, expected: 0.97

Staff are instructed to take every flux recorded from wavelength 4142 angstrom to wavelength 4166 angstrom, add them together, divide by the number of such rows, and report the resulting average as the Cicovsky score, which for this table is 8.4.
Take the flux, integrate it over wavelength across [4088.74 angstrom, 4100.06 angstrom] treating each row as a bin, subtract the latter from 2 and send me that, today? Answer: -88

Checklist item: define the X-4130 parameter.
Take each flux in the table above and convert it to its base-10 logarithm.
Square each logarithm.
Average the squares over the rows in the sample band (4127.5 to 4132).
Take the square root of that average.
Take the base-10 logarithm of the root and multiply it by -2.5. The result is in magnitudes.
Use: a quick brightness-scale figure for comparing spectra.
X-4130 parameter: 0.11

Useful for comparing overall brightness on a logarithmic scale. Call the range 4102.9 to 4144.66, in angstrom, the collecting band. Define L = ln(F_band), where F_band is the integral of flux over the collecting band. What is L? 5.82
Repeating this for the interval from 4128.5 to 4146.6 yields 4.98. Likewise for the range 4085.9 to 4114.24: 5.44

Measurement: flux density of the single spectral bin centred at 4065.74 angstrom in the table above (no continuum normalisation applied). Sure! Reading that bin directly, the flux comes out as 8.931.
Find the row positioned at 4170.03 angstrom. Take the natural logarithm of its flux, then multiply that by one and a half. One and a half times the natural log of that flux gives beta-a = 3.22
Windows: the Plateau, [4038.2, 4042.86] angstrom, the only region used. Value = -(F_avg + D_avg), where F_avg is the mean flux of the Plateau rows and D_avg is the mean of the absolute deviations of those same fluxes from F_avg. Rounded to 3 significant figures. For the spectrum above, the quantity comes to -8.31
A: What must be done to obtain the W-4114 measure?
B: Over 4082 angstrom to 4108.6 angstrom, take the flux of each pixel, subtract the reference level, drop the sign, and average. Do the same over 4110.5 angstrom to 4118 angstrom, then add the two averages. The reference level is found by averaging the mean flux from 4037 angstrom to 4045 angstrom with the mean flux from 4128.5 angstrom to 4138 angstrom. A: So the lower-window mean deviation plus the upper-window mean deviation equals 0.92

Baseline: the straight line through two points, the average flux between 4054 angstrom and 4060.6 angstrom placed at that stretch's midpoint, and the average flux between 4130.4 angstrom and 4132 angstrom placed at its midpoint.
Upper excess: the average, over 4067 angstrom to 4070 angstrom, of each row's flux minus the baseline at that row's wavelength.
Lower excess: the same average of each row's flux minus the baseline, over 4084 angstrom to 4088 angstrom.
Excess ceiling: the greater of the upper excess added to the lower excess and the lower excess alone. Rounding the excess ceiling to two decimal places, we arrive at -0.14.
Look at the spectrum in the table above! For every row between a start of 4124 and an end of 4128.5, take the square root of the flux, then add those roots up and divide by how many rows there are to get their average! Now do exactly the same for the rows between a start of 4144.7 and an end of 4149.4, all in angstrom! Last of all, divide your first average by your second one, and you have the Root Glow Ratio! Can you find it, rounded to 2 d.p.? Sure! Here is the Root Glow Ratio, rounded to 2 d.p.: 0.97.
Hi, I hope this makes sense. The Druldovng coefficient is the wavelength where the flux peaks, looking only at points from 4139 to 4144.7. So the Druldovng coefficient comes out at 4143.24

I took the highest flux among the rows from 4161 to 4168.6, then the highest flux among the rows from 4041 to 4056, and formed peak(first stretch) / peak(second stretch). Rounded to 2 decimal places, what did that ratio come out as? 0.96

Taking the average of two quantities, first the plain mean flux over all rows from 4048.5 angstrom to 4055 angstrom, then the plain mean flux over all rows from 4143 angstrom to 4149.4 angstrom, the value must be 8.50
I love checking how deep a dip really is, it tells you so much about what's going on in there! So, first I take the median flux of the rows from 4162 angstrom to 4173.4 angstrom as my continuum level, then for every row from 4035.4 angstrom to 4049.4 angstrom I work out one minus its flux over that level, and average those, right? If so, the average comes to 0.03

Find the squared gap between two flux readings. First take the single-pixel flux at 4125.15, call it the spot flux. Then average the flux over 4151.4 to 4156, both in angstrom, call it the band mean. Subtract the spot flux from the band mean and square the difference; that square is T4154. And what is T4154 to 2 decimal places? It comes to 0.12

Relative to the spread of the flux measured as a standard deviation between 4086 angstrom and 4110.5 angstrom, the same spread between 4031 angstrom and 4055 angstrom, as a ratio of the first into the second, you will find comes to 1.1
